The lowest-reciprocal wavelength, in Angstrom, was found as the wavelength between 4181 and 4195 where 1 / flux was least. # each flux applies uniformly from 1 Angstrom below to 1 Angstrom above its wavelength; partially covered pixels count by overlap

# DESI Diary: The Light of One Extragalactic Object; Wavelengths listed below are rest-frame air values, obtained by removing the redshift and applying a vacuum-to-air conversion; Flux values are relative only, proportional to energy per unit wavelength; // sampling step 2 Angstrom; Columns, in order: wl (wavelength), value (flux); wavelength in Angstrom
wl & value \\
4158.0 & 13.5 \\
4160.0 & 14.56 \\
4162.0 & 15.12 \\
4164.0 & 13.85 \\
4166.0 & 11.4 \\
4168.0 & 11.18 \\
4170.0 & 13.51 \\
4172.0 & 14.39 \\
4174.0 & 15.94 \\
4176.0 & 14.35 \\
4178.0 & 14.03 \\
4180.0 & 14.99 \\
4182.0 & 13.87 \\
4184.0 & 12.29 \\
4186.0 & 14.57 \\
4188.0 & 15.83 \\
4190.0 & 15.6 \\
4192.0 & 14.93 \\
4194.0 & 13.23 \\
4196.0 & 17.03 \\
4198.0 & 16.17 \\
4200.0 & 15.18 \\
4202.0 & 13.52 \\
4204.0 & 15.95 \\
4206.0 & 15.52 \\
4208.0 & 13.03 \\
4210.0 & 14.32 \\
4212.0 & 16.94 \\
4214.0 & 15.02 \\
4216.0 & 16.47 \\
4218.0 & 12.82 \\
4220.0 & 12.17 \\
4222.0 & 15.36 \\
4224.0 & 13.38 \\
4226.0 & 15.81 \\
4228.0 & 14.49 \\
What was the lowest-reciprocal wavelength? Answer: 4188.0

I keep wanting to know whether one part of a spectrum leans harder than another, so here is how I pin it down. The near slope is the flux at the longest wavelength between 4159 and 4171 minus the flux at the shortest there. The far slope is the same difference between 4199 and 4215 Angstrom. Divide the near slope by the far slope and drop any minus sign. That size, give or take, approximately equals 6.6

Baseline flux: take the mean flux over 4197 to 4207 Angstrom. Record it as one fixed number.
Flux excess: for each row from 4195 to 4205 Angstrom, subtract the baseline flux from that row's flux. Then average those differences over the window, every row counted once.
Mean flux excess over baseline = 0.3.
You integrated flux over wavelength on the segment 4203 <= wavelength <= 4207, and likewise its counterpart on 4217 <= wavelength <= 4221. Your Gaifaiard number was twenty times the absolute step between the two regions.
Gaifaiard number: 259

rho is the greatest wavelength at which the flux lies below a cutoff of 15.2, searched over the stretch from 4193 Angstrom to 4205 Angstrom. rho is 4202.0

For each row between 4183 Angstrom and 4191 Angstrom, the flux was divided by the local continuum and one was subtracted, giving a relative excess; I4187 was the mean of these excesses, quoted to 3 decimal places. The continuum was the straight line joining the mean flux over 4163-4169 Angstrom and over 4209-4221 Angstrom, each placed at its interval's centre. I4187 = 0.103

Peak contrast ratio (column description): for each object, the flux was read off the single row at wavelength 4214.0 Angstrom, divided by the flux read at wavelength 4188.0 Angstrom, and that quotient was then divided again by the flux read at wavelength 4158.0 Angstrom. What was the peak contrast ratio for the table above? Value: 0.070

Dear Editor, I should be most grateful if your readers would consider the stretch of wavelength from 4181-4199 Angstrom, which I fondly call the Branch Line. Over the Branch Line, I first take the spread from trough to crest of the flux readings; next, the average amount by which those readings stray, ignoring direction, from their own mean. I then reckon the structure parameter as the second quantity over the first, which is 0.252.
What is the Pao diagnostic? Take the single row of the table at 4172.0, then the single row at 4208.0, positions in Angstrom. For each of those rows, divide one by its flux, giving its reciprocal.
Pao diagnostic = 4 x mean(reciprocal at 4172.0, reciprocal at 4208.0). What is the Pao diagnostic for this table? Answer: 0.292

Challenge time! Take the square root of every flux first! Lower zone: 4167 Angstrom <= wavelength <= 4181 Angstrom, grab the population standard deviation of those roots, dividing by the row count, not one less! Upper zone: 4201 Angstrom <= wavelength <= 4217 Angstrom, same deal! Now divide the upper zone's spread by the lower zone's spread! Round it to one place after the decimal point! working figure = 0.9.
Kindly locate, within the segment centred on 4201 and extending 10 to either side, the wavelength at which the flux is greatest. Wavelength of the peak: 4196.0 Angstrom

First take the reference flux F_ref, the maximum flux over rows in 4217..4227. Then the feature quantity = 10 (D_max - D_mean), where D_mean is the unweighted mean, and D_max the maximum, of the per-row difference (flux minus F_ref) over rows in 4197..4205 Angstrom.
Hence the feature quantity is 10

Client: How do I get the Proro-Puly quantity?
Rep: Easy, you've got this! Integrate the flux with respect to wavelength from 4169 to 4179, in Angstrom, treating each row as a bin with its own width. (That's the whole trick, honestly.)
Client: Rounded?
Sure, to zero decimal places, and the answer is 144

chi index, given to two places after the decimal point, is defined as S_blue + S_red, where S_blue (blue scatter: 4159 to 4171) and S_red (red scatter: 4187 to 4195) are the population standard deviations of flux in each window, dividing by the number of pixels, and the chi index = 2.51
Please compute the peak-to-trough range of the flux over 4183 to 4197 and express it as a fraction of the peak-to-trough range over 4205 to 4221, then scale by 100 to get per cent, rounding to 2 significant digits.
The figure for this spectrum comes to 99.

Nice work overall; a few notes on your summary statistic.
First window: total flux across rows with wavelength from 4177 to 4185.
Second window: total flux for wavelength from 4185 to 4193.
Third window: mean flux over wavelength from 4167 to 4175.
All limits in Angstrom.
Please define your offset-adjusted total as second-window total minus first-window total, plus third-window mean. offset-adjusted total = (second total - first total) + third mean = 20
